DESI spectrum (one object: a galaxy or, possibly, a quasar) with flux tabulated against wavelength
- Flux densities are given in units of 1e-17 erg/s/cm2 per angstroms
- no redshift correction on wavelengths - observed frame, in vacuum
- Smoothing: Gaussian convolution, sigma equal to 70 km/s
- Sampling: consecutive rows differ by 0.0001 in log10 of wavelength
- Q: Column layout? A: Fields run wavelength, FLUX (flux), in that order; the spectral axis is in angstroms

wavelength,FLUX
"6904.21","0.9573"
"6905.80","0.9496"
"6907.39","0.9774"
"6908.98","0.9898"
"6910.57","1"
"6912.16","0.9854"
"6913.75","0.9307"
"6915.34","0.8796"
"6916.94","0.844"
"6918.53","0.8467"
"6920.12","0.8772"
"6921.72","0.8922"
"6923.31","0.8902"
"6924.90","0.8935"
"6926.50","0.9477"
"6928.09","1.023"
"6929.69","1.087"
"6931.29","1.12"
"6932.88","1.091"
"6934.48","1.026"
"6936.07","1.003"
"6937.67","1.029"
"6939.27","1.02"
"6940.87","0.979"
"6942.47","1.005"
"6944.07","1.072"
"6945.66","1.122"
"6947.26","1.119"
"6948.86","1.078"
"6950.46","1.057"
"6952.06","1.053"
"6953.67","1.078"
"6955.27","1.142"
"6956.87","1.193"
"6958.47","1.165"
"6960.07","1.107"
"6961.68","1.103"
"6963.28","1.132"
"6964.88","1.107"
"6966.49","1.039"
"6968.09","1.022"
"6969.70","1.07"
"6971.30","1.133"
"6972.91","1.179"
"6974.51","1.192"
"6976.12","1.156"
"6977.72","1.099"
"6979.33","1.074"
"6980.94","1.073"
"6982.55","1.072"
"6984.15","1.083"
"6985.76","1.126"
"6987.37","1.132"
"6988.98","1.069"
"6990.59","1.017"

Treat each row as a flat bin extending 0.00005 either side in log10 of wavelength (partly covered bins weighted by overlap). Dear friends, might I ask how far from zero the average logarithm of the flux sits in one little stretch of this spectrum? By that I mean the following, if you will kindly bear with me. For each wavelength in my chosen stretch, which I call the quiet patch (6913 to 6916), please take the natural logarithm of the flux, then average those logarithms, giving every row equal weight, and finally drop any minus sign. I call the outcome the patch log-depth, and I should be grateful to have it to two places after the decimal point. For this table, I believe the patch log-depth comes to 0.10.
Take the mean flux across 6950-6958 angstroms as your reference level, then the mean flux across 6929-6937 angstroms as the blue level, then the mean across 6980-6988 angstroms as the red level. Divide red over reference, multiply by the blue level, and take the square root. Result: 1.03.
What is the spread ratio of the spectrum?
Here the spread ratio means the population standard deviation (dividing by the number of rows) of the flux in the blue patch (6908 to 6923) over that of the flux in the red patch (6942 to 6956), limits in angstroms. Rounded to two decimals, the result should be 1.48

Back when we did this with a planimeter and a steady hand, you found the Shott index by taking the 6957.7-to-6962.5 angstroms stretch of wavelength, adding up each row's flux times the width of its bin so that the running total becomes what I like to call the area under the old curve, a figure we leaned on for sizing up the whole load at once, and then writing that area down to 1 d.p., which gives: 5.4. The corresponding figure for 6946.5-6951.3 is 5.2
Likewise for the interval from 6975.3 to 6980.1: 5.3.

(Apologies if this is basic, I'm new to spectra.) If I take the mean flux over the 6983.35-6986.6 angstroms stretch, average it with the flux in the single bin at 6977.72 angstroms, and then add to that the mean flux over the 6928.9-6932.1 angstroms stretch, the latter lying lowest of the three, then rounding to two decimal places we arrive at 2.21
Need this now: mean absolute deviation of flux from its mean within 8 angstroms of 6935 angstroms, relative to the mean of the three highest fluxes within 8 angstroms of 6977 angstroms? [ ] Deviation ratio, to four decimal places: 0.0311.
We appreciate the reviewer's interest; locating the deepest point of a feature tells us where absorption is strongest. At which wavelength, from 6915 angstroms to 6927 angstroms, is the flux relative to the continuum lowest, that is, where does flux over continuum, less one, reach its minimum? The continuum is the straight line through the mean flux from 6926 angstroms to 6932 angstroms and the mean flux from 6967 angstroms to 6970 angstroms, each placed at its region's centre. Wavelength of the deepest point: 6916.94 angstroms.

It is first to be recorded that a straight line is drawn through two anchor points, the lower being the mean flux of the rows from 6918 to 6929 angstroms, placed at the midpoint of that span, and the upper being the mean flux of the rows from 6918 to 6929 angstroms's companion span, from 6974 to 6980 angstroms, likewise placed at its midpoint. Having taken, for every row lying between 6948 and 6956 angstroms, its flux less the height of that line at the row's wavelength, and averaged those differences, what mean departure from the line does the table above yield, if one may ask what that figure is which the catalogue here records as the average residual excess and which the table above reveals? 0.053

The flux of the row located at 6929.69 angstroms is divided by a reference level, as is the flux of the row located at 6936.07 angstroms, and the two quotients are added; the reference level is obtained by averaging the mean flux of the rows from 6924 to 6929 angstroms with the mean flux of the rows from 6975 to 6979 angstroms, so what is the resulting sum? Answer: 2.01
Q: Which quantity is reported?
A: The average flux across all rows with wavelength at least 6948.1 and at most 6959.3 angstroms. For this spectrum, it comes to 1.11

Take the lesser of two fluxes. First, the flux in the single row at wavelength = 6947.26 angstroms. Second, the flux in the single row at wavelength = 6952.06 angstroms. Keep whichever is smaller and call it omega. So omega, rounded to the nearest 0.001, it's 1.053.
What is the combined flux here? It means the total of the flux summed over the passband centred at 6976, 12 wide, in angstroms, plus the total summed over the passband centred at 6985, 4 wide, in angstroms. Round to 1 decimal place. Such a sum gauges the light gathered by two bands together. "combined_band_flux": 10.1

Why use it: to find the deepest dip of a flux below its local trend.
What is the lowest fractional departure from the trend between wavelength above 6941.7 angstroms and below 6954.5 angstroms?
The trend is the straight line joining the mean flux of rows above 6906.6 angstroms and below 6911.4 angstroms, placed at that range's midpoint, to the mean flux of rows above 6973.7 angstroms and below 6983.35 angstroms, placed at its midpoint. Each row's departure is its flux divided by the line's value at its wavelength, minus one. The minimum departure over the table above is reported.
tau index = -0.04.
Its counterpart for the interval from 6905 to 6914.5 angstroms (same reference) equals -0.07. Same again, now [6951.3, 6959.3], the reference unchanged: -0.01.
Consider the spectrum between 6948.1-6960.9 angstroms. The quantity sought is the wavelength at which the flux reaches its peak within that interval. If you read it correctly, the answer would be 6956.87 angstroms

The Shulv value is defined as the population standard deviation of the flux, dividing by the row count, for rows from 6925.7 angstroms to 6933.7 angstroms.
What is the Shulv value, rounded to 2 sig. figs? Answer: 0.062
